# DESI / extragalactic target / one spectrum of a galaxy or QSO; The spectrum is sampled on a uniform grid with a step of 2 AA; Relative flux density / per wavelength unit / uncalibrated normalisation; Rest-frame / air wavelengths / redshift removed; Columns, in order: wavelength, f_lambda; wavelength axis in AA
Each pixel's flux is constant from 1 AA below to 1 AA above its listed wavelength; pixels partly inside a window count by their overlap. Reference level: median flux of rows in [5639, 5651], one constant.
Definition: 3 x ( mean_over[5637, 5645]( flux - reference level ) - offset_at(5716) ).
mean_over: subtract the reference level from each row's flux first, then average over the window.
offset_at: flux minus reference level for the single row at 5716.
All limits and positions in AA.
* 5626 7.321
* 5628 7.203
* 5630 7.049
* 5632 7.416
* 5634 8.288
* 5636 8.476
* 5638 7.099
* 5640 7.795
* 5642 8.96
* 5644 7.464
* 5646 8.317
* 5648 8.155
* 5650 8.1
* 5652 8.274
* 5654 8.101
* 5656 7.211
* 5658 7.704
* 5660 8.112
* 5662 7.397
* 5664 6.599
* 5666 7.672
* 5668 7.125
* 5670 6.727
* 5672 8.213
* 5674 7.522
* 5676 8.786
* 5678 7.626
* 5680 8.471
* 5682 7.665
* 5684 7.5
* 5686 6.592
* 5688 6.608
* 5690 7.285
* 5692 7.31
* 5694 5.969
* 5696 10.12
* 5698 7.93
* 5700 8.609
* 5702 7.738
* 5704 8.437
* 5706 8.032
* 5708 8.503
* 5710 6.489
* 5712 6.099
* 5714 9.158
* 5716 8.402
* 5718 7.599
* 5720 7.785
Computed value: -1.7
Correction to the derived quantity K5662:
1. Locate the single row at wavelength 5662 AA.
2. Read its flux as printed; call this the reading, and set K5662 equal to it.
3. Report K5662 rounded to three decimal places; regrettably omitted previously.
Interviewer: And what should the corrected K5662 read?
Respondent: 7.397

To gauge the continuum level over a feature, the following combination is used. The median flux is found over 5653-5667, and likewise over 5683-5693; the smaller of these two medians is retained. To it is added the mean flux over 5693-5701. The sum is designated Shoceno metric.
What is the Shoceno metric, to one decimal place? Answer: 15.4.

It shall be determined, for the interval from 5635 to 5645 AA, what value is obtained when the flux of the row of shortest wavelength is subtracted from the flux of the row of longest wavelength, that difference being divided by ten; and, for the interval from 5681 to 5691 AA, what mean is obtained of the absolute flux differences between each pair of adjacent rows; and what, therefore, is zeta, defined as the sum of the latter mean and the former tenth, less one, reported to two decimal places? -0.66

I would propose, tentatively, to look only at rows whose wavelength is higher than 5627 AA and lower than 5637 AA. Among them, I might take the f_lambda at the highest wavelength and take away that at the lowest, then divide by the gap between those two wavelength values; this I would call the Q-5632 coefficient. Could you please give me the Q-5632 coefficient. 0.16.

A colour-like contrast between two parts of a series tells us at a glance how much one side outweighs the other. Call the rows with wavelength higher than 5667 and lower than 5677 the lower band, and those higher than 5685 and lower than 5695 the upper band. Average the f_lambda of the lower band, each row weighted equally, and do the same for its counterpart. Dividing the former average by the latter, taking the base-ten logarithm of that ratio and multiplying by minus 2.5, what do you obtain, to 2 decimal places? -0.14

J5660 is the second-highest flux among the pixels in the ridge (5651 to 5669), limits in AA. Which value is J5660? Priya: 8.112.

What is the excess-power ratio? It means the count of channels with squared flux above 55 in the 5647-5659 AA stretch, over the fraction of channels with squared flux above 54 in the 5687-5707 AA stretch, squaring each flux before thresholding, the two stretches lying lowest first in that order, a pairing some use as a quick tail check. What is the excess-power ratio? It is 8.3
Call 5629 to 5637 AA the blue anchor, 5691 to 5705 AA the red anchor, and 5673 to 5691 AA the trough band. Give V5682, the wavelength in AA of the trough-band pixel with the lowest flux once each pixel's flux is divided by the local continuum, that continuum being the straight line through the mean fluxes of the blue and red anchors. 5686 AA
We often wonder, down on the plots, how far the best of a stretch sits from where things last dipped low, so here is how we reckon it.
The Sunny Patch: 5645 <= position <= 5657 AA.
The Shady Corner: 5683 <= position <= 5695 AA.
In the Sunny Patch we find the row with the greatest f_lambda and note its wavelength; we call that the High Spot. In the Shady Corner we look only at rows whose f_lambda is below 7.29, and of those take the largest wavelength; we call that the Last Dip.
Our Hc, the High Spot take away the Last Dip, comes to -48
